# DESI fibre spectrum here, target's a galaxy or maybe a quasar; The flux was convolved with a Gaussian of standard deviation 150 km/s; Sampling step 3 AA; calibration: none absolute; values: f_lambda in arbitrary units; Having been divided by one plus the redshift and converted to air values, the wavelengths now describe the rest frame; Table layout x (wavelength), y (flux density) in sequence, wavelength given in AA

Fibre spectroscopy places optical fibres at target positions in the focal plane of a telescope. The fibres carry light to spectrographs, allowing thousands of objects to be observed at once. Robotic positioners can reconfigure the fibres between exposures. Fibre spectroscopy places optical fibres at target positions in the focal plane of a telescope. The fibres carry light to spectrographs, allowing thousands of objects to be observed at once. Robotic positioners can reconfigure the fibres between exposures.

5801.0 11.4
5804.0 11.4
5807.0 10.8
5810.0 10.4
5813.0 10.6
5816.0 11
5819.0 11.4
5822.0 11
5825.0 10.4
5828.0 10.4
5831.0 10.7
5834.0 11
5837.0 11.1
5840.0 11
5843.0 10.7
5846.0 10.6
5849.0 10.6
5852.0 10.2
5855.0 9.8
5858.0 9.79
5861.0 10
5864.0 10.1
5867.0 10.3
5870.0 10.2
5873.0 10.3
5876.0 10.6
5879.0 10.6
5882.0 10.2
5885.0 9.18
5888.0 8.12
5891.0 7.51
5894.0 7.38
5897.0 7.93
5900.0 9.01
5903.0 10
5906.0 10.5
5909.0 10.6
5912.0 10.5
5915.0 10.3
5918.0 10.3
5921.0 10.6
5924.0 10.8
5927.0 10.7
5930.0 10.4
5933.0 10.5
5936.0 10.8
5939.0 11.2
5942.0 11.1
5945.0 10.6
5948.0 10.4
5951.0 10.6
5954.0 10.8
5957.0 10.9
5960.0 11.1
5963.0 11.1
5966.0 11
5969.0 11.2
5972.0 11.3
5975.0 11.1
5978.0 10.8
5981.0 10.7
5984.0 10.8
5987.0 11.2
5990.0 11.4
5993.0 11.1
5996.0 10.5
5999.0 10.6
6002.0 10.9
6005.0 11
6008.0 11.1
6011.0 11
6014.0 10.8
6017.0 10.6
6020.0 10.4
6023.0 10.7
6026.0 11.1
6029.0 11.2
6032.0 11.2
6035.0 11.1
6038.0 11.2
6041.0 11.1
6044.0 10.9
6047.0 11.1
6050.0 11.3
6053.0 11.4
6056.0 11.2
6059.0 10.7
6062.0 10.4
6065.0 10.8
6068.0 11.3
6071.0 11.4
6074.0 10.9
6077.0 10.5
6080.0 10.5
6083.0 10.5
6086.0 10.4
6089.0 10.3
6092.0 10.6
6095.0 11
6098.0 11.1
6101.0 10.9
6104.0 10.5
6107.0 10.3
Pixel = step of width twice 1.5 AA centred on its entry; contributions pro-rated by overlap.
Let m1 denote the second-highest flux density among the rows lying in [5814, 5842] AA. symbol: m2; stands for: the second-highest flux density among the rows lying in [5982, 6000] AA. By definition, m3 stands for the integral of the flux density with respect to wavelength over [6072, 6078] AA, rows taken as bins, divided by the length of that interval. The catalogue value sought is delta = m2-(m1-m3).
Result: 10.9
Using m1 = 11.1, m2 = 11.2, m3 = 10.8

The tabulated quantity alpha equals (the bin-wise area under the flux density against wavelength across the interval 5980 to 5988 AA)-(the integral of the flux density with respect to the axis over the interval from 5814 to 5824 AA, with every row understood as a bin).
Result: -24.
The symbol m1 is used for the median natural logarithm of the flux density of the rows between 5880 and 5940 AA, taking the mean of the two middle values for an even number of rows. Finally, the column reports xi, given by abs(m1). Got 2.34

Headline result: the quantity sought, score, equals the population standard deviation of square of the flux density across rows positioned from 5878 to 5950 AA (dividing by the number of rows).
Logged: 21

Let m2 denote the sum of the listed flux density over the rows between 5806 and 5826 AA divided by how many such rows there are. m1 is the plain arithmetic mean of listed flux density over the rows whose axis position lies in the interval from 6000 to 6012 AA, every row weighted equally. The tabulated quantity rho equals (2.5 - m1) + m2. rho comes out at 2.3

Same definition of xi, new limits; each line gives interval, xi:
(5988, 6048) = 2.40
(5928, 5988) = 2.38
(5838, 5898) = 2.32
